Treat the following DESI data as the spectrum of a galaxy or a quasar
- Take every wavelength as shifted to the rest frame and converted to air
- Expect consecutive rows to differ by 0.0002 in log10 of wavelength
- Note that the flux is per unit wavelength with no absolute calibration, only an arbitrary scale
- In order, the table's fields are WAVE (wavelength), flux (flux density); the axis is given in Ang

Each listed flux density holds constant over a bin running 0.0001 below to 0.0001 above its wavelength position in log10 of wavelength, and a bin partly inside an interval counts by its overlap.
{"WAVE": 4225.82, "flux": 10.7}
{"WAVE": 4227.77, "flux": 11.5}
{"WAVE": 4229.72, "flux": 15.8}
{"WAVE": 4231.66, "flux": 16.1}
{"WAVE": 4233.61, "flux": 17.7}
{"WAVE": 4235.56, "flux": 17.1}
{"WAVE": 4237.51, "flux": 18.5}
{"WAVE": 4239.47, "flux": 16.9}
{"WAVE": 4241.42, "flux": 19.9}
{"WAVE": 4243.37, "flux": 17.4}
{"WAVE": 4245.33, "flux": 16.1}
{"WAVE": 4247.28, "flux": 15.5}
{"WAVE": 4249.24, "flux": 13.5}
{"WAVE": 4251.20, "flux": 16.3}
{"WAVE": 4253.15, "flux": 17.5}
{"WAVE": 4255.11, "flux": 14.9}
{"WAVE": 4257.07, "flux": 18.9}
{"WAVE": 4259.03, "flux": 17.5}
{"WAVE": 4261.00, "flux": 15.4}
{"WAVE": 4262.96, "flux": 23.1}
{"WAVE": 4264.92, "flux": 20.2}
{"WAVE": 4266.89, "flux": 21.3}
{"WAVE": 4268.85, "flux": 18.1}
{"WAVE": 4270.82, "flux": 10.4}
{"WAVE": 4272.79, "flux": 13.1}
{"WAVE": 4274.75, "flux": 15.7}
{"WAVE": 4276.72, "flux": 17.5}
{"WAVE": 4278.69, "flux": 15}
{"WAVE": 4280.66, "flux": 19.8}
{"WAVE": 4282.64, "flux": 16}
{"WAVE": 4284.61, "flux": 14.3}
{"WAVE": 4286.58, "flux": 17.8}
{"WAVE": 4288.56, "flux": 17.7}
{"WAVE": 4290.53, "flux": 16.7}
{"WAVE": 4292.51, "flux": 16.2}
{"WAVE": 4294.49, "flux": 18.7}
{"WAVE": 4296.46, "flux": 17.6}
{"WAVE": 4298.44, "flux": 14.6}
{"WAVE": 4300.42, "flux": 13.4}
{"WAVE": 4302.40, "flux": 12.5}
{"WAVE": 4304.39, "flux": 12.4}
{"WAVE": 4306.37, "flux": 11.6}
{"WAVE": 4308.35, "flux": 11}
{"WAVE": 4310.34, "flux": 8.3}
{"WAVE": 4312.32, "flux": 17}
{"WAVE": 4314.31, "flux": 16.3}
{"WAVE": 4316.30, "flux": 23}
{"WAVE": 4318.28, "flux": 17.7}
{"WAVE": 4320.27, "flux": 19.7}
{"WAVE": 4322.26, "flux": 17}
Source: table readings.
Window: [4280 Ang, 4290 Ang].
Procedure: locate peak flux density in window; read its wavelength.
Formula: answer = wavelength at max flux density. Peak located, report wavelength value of 4280.66 Ang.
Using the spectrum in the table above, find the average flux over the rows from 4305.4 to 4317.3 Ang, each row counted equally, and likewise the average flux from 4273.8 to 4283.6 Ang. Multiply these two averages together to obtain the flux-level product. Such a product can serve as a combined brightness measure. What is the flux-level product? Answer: 244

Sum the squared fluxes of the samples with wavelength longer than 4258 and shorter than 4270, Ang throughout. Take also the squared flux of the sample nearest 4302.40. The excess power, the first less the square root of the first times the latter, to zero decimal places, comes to 1671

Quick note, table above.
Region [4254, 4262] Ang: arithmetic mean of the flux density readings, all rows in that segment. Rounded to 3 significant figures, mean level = 16.7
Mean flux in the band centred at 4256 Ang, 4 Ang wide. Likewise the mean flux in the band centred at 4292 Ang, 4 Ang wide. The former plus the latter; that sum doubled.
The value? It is 67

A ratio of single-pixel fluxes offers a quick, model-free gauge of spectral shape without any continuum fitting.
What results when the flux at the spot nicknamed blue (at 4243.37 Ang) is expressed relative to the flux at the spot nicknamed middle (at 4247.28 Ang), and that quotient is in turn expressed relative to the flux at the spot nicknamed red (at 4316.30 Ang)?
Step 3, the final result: 0.049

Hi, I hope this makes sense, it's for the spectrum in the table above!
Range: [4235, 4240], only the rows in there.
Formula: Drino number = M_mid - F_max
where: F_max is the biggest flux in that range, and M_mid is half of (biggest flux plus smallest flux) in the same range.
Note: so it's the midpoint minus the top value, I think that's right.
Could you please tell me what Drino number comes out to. -0.8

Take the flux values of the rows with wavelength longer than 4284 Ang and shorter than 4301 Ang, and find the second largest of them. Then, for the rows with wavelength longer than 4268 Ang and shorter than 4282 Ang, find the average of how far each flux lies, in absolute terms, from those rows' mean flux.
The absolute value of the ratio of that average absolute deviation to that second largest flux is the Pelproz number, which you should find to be 0.136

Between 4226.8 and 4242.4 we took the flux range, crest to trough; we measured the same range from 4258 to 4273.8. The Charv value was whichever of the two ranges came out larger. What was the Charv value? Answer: 13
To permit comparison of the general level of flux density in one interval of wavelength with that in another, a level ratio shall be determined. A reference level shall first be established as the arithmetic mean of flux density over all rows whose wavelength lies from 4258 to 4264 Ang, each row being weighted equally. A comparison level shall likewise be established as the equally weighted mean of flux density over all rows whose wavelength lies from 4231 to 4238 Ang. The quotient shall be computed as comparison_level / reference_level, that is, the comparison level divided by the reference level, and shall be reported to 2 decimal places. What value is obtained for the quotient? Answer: 0.93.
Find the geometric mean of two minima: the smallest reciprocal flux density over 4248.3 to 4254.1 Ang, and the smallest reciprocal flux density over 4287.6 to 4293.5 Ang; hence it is 0.057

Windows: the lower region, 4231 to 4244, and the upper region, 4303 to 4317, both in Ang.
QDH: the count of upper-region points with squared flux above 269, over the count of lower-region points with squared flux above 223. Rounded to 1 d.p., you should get 0.3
